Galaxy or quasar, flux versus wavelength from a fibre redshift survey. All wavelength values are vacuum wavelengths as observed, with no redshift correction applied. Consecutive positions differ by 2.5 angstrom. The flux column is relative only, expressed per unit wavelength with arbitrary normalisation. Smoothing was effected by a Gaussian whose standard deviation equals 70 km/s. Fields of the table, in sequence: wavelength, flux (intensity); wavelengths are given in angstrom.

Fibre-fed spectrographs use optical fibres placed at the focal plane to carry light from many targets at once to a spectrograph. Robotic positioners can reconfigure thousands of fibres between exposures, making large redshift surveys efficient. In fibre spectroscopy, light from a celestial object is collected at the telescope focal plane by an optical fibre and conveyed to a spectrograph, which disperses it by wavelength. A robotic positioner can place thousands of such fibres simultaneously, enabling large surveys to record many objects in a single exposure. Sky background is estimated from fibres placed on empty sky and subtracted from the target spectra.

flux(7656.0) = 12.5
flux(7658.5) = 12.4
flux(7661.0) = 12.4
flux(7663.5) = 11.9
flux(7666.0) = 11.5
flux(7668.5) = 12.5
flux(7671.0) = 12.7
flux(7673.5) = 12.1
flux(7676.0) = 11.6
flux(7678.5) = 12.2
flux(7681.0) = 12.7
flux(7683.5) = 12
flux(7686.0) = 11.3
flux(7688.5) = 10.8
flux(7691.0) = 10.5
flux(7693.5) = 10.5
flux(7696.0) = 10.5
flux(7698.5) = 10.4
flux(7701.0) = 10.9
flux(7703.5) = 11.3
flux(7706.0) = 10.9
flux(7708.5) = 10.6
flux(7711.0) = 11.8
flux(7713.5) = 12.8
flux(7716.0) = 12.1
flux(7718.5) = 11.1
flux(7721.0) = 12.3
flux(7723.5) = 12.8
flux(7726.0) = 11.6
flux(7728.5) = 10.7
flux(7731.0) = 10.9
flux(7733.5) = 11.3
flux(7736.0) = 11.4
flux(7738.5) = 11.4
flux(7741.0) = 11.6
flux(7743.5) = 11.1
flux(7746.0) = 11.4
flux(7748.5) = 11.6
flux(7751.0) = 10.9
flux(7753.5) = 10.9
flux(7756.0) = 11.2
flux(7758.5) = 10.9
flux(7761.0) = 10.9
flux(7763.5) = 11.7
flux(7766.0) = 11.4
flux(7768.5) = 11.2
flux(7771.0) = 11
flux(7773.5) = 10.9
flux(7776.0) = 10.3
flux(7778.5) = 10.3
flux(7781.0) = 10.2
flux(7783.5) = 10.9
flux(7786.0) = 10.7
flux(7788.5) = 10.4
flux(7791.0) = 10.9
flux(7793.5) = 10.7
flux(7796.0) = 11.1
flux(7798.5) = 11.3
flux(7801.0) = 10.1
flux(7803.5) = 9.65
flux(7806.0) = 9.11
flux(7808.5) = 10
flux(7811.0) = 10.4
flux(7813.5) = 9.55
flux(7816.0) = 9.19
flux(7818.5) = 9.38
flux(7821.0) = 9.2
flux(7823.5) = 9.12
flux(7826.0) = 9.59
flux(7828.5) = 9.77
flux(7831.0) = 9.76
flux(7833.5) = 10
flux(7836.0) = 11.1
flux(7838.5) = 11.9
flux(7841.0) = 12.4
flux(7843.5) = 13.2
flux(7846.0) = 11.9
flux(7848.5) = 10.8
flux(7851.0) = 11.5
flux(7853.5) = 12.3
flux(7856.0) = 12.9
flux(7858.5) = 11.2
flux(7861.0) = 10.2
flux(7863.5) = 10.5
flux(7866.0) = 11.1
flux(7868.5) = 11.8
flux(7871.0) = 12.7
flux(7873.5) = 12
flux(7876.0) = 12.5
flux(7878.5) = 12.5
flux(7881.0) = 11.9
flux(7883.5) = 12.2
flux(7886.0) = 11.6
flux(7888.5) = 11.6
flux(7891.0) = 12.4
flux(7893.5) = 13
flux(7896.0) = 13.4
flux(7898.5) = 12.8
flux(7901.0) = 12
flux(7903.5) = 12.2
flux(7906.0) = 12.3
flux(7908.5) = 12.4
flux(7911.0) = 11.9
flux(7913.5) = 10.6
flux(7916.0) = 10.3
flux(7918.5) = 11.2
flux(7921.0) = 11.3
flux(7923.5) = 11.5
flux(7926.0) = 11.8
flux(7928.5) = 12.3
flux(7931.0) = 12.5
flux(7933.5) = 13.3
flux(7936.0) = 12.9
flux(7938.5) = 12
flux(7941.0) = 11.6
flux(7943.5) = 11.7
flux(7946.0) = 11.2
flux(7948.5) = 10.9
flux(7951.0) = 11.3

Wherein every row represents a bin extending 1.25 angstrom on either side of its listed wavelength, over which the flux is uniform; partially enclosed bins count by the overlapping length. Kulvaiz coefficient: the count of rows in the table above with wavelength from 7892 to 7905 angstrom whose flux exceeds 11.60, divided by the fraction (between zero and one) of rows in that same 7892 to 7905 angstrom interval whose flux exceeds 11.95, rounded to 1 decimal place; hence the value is 5.0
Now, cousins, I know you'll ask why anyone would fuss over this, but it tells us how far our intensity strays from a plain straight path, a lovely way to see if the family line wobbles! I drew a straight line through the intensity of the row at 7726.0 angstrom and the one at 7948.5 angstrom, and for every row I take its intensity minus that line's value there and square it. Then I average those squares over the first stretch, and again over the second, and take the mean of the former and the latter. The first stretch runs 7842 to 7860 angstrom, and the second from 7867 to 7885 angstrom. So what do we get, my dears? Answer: 1.3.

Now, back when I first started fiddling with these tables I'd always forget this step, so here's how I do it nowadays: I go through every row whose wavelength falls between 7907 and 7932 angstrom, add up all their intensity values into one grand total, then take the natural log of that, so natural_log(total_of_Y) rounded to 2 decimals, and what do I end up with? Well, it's 4.75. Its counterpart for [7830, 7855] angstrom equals 4.74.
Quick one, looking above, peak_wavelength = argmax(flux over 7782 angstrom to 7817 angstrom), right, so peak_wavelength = 7798.5 angstrom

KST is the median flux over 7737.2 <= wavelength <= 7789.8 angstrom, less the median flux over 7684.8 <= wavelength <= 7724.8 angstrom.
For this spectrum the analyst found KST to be -0.1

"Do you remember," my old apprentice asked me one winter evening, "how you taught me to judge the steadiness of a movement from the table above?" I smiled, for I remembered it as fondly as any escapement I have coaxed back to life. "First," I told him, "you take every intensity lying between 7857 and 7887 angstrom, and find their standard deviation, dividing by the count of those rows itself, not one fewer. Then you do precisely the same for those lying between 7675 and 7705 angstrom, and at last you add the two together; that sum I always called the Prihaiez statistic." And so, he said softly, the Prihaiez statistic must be 1.49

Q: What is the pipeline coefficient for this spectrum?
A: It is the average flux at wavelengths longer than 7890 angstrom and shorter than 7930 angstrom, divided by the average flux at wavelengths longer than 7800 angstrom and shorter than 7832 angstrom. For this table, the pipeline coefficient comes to 1.25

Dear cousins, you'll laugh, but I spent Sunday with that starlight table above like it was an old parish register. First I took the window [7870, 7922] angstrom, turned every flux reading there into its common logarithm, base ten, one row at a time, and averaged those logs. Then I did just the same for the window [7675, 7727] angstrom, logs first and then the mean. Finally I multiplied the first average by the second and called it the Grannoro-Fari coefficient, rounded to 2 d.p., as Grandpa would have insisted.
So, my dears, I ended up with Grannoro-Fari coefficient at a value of 1.14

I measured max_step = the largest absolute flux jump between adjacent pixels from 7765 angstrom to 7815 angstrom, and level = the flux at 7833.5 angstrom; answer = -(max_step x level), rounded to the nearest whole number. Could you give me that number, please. -12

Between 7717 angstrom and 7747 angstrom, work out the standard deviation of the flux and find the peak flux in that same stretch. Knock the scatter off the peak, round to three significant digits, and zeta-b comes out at 12.2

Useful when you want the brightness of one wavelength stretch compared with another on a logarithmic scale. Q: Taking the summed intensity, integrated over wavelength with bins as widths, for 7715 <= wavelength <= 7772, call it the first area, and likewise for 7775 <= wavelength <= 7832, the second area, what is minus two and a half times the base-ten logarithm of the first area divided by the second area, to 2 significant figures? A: -0.13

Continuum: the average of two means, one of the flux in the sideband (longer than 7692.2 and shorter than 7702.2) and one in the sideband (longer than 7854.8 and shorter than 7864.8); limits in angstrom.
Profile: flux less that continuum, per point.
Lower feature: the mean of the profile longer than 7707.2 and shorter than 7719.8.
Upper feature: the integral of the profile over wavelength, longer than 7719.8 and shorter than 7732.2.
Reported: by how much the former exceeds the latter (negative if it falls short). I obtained -8.9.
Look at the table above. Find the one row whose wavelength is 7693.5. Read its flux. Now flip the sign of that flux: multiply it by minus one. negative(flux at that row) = -10.5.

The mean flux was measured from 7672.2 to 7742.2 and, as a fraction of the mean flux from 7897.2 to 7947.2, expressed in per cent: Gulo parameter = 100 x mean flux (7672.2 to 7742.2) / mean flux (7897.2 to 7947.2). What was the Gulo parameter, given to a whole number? 96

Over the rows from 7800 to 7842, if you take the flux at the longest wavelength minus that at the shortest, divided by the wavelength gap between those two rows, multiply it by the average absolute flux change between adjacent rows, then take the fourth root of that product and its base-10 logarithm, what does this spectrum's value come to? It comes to -0.40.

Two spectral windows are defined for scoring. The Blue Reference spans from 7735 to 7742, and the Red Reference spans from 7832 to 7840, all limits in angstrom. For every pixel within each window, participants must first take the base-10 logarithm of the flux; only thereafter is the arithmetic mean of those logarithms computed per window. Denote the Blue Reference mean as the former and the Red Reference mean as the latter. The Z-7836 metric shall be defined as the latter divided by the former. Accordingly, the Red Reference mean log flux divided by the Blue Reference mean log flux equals 0.982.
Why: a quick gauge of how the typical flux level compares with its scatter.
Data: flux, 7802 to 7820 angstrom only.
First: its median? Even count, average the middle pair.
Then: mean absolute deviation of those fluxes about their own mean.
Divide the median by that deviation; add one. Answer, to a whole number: 28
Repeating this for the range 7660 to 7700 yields 17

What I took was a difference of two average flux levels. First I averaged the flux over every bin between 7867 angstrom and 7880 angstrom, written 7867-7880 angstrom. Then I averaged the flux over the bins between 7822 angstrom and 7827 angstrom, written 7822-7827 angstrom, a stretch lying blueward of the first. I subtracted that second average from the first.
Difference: 2.9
